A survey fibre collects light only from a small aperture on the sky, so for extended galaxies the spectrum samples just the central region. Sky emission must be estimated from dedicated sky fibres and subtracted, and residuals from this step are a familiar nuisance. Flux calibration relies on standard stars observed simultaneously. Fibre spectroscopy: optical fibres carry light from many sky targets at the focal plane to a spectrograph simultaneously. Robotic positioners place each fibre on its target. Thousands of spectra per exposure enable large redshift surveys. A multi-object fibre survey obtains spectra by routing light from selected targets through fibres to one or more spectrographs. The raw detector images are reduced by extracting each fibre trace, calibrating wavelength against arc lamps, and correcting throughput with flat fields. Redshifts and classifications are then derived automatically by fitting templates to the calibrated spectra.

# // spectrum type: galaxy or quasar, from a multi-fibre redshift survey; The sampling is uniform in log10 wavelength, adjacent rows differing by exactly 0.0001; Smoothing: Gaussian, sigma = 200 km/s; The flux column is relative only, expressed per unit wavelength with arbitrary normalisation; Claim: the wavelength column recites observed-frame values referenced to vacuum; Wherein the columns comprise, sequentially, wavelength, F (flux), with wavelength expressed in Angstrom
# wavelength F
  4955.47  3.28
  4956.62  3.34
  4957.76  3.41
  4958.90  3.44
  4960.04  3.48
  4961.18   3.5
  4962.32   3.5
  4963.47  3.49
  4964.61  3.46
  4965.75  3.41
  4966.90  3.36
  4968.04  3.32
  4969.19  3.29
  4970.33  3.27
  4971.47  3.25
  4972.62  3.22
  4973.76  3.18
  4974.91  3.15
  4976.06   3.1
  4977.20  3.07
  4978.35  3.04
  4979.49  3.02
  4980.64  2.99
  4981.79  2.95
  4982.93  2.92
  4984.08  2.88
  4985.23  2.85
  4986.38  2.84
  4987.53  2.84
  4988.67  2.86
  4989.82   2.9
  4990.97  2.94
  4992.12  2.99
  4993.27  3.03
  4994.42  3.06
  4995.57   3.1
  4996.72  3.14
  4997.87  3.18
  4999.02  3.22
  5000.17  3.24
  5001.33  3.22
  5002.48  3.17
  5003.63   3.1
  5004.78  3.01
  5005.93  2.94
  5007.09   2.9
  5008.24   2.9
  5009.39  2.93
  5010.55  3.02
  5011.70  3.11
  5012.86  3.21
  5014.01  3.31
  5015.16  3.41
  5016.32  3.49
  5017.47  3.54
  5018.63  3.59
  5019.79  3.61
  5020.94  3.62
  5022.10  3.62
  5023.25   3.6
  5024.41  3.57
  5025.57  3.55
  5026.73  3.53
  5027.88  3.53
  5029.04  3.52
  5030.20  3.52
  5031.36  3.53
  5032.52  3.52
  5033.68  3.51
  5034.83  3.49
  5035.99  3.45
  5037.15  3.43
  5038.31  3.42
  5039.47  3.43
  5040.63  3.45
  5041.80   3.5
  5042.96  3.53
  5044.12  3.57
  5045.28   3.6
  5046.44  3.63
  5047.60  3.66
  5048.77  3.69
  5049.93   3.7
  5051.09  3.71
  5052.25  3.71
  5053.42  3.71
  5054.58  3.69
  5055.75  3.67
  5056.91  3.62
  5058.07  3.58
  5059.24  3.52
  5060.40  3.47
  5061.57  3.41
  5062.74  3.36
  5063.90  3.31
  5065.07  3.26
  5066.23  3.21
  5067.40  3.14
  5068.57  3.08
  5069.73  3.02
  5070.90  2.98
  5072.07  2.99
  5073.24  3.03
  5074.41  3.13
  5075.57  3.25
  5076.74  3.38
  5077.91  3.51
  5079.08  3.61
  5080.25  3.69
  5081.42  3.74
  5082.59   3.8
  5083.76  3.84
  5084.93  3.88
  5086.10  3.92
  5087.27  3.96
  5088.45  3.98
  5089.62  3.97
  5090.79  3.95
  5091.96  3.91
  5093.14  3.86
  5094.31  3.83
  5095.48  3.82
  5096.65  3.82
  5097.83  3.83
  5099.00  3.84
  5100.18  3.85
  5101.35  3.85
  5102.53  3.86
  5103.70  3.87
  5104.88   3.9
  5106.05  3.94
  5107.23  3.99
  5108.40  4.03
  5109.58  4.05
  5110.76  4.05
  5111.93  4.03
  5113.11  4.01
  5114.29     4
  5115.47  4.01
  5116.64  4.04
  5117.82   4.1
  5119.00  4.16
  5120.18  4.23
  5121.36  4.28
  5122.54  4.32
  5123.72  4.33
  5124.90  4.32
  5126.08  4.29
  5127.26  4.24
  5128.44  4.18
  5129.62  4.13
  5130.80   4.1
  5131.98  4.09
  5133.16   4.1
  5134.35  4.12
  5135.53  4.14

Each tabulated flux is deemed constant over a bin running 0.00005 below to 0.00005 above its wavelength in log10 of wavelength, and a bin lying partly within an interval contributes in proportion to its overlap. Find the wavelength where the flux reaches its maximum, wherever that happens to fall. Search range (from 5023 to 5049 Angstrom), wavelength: 5048.77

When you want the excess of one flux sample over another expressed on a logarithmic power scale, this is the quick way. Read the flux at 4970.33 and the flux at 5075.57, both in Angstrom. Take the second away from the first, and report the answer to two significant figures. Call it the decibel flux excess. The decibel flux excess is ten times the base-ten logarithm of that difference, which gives -17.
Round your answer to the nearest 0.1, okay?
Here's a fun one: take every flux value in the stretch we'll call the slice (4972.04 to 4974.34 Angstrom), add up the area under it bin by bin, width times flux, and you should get 7.3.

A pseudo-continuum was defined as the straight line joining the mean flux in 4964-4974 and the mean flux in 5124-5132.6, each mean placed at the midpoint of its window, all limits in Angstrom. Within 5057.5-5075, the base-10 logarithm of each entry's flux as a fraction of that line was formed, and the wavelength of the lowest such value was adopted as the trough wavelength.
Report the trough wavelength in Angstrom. 5070.90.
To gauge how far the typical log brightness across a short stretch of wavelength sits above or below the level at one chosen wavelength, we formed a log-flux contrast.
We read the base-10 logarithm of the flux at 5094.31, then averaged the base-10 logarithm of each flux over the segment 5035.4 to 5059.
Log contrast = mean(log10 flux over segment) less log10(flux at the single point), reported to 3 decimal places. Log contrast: -0.029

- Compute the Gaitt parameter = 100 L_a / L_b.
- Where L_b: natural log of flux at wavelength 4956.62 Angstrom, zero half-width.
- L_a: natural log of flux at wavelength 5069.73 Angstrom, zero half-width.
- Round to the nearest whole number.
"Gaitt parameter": 92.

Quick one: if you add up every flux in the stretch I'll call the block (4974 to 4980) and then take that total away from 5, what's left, -10.4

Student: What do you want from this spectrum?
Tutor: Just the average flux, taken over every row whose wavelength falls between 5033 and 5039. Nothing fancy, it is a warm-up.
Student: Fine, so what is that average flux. 3.46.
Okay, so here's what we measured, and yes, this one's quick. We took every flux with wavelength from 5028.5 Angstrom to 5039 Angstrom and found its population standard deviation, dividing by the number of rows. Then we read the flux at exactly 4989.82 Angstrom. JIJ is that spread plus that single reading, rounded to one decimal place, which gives 2.9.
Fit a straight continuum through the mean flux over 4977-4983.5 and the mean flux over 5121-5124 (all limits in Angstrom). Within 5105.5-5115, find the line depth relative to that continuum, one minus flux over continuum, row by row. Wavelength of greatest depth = 5114.29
